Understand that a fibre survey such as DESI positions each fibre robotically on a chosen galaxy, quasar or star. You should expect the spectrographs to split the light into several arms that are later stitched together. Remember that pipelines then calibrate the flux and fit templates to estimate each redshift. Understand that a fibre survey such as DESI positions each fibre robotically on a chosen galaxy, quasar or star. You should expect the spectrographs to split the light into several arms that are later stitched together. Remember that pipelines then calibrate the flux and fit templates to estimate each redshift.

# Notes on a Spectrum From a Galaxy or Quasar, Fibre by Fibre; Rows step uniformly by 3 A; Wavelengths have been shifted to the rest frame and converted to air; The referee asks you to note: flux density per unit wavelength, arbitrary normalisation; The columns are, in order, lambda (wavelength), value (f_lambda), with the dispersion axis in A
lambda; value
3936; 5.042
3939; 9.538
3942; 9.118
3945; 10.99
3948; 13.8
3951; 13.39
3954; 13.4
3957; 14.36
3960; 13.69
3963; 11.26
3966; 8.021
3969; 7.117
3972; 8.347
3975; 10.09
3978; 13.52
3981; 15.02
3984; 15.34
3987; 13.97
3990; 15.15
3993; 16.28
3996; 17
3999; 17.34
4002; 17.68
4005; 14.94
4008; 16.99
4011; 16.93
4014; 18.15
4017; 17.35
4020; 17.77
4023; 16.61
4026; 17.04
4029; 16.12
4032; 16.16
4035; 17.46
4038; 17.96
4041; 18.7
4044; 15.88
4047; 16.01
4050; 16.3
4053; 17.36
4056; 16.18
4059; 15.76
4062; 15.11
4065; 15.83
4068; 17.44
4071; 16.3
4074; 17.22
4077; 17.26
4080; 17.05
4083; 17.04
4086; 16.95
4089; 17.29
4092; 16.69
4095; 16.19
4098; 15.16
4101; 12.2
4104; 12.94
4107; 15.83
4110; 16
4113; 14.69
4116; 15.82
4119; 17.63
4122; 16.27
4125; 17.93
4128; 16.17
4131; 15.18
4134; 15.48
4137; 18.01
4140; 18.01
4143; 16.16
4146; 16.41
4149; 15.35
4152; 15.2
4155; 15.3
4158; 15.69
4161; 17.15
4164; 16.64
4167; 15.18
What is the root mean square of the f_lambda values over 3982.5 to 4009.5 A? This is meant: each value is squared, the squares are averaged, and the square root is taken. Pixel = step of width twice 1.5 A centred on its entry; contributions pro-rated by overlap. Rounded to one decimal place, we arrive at 16.1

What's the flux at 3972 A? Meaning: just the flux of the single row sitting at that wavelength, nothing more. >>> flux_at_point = 8.347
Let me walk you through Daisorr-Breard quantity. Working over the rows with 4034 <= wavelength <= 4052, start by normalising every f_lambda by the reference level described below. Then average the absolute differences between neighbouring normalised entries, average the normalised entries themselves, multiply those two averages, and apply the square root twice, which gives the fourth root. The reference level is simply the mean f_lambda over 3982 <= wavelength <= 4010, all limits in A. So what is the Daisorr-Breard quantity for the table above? 0.49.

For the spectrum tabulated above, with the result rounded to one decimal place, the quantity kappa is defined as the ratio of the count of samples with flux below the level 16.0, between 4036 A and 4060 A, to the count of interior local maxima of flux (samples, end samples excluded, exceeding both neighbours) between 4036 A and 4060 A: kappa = 1.0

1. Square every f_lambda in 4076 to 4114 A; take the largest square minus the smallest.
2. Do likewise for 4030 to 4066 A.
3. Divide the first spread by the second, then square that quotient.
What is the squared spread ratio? 1.5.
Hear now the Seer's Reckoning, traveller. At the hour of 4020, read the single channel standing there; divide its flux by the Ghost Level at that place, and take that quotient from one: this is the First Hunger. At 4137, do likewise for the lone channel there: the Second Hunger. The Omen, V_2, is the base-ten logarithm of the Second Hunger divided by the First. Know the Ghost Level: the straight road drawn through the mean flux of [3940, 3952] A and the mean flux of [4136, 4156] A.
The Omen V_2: -0.4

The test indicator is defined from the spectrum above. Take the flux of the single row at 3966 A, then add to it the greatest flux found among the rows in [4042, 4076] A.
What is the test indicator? 25.5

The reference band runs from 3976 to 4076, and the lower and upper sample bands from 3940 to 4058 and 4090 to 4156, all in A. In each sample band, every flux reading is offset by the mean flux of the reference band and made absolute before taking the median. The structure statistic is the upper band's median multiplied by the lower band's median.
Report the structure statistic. 1.5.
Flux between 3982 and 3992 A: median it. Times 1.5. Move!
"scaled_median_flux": 22.7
